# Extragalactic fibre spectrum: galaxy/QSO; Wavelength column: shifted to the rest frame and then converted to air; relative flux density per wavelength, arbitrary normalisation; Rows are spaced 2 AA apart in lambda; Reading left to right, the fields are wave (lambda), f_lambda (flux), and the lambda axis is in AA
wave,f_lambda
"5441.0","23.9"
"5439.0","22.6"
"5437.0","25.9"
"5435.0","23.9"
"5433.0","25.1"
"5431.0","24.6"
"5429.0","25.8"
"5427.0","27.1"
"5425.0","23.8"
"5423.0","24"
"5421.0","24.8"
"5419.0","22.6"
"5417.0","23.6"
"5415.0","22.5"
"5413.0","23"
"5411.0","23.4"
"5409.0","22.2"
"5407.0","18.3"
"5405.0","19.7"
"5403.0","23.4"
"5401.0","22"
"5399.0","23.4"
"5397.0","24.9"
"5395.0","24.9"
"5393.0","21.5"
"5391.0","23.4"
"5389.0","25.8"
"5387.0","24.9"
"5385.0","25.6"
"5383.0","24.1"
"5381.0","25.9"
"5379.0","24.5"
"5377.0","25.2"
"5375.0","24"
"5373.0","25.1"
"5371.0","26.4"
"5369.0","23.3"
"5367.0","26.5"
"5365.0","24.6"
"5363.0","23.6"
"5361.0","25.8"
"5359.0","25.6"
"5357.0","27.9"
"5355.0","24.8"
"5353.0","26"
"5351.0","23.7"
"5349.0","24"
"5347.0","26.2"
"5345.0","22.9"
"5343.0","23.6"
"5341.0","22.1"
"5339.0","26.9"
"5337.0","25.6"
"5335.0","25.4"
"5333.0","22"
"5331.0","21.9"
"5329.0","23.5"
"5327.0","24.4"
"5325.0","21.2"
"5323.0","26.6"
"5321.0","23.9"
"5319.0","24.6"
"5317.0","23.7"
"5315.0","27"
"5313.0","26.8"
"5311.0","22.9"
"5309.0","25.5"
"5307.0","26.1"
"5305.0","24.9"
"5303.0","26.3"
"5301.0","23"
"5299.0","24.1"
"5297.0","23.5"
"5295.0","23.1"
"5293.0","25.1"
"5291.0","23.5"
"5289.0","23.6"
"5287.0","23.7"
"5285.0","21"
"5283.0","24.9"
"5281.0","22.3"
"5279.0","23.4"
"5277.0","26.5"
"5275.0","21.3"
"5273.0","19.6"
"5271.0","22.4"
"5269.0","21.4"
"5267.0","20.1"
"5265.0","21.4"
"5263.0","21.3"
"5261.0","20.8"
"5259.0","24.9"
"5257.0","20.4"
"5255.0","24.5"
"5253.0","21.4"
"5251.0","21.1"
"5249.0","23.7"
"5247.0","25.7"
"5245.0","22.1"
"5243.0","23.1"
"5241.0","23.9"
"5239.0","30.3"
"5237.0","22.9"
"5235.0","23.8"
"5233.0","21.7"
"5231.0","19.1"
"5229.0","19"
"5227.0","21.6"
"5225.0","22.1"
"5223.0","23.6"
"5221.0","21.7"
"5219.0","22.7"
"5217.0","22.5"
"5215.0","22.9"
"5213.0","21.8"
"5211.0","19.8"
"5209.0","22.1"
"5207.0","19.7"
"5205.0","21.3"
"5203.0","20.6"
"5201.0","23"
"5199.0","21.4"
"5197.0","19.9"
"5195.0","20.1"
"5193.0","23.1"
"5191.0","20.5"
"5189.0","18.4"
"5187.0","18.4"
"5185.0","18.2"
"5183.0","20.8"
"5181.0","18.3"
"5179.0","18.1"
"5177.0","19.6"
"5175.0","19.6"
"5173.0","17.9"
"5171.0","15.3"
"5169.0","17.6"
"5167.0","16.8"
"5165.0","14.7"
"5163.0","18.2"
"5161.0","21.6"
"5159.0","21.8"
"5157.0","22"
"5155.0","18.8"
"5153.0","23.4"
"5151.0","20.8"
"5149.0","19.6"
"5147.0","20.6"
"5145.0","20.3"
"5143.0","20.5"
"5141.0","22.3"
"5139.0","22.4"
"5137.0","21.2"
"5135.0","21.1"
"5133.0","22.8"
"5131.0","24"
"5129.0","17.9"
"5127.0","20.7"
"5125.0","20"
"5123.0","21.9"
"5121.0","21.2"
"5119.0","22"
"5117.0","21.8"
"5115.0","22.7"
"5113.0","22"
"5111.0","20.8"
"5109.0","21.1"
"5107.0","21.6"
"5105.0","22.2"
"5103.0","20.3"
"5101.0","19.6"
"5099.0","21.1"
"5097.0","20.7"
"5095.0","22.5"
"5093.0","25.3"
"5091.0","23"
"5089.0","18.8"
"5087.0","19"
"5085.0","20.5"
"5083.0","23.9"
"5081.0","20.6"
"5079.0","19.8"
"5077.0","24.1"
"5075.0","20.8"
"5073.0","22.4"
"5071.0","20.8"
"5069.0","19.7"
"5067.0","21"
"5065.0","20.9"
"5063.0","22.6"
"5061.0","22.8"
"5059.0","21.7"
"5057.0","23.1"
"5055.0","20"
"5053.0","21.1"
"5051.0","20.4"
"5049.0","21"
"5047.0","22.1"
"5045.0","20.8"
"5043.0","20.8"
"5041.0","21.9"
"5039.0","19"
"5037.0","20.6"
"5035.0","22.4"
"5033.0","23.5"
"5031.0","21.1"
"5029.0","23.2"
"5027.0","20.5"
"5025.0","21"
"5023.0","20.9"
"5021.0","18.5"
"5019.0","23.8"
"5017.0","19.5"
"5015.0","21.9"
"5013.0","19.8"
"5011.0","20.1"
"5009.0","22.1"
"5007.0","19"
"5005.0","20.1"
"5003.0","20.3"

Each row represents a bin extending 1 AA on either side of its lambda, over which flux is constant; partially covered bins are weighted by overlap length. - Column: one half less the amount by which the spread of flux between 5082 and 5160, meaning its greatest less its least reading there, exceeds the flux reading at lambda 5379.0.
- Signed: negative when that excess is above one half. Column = 17.6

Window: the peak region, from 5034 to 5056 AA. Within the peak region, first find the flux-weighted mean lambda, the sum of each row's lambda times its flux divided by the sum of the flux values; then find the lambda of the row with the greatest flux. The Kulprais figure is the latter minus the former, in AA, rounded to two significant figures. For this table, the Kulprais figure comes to -9.9 AA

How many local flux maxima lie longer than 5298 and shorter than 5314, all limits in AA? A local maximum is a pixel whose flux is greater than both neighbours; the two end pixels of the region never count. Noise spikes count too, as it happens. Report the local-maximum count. 2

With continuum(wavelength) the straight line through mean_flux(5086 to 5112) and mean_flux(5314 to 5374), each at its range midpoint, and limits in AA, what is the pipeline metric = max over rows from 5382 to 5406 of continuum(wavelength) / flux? 1.29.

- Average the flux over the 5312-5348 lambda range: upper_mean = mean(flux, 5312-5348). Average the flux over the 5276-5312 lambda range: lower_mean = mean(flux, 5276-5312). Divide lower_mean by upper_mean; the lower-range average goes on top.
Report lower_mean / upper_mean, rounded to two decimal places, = 0.99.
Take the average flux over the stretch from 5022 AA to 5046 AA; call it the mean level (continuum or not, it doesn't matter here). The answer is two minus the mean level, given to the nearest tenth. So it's -19.3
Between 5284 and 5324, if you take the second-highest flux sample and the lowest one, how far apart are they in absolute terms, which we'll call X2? 5.8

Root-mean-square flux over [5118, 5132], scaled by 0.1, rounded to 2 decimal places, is 2.12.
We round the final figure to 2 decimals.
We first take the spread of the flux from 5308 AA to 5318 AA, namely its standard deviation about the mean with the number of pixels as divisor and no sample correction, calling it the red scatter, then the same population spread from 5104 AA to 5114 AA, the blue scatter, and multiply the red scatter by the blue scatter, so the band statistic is 0.86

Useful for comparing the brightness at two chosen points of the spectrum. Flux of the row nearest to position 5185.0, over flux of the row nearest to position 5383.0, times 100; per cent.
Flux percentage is 76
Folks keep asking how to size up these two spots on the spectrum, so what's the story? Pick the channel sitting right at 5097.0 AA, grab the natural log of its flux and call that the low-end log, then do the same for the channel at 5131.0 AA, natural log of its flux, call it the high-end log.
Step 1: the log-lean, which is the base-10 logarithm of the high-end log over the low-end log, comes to 0.021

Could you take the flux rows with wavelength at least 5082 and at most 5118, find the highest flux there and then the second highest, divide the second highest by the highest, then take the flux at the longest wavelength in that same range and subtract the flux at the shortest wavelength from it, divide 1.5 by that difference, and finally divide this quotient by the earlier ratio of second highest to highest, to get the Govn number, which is -0.8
